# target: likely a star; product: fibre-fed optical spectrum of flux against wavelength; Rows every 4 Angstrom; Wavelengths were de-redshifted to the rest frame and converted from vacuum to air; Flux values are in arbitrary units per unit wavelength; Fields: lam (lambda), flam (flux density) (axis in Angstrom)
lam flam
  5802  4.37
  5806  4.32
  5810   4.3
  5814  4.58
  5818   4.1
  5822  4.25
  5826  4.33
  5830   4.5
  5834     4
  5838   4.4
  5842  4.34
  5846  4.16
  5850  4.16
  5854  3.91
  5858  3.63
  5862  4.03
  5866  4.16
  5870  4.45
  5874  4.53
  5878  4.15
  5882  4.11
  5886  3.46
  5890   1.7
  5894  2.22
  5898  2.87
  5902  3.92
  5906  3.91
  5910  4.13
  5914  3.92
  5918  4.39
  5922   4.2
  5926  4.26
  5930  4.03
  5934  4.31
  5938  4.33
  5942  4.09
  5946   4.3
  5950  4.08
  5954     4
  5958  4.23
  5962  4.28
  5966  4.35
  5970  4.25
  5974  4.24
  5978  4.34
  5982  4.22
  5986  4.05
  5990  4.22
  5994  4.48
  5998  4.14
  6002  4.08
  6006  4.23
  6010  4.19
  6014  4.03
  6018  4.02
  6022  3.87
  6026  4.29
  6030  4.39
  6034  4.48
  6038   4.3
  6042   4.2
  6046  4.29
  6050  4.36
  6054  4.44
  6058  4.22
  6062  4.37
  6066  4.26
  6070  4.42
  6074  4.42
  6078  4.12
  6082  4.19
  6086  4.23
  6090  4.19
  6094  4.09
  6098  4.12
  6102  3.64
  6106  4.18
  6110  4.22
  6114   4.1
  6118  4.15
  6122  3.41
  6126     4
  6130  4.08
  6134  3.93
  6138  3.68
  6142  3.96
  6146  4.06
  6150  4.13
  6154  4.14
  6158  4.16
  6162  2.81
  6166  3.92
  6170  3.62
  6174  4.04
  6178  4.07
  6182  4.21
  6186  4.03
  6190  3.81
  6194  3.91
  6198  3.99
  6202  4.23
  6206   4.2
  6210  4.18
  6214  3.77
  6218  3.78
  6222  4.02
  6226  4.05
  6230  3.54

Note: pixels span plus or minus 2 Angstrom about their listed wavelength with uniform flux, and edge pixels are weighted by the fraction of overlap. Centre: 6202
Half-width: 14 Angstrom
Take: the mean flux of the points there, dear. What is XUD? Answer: 4.01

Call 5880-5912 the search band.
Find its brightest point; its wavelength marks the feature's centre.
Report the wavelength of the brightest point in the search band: 5910 Angstrom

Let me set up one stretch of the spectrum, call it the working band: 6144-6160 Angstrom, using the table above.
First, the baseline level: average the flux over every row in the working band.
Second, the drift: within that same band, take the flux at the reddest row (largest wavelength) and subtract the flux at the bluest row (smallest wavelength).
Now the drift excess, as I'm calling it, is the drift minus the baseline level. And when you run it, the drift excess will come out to -4.0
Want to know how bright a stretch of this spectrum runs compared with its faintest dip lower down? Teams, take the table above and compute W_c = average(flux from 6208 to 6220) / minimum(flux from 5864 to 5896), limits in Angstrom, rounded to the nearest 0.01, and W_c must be 2.30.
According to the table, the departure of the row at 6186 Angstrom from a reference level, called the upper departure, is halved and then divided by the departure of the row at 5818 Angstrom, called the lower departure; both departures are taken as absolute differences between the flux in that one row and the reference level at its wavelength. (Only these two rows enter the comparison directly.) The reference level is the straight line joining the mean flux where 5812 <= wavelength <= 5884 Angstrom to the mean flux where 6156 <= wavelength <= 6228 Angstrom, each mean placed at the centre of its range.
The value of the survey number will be 0.34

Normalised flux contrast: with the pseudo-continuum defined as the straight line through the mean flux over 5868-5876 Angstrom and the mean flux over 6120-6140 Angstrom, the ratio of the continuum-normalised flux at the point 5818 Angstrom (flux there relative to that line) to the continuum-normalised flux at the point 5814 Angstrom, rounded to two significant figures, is 0.90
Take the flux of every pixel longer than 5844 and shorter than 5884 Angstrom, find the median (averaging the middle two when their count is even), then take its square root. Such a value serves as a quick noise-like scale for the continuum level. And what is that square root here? 2.04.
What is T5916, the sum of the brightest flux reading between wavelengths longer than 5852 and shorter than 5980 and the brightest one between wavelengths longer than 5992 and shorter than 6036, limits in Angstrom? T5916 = 9.01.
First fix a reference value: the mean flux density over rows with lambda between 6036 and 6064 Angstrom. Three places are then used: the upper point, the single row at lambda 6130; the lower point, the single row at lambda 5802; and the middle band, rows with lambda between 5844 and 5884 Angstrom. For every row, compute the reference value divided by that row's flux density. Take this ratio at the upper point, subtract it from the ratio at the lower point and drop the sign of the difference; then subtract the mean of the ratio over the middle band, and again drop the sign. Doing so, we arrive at 0.98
